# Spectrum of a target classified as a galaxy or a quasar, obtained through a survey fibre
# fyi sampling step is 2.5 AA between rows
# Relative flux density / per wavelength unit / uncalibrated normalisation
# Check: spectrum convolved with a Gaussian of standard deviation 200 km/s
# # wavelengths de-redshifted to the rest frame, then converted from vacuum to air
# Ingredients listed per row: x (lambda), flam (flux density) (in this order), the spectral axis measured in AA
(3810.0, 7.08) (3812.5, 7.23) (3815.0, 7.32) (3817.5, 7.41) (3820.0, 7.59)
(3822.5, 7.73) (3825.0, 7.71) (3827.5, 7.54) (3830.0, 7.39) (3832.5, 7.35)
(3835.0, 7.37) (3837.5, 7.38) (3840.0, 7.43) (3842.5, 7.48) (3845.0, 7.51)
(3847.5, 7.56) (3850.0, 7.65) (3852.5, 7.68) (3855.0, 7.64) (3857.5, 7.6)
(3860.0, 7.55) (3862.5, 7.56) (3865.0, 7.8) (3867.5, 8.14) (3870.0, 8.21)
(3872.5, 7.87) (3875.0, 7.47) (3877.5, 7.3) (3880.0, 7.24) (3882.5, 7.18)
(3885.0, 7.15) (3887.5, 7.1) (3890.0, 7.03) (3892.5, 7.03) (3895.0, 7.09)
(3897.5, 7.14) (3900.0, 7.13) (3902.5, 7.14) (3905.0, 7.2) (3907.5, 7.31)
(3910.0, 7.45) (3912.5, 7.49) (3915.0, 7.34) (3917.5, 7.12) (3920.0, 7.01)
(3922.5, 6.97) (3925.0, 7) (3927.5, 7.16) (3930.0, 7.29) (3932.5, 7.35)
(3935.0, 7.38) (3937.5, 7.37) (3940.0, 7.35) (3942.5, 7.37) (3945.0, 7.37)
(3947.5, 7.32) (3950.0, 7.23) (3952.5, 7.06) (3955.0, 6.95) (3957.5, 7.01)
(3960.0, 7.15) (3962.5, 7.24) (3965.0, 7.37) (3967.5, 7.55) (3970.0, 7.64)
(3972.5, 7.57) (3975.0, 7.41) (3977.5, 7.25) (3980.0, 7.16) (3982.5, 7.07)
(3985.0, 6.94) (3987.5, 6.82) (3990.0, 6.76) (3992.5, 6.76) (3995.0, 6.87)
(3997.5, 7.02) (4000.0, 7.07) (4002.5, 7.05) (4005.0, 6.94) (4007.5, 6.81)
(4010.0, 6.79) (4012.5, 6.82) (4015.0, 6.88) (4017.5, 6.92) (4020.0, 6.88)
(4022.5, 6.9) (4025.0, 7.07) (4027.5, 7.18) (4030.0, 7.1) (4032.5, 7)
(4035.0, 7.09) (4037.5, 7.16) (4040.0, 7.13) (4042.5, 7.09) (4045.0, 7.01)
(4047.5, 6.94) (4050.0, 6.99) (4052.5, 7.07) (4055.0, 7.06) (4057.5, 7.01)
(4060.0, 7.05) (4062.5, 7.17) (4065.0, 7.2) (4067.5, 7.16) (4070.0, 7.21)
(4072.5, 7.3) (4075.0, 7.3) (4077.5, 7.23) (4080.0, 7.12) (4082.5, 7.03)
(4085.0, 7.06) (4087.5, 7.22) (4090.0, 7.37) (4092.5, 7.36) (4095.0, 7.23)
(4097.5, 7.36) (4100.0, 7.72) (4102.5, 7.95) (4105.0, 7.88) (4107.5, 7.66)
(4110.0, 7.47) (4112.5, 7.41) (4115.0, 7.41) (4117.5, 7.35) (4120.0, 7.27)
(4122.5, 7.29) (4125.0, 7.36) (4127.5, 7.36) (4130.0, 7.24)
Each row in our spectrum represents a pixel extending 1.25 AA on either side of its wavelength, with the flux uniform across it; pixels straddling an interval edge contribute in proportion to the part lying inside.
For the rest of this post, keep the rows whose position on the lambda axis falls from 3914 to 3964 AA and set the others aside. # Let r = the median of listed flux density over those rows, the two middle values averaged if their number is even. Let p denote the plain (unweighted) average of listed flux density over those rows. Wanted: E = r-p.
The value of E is 0.033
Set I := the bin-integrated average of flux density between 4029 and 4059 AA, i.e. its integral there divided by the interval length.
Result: 7.1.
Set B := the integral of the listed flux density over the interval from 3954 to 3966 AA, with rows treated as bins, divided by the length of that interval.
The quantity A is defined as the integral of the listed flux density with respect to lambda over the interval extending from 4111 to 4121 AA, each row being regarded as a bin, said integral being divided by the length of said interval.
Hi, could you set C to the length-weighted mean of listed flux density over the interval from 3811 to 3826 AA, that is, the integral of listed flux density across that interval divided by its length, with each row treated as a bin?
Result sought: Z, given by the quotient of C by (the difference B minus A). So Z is -34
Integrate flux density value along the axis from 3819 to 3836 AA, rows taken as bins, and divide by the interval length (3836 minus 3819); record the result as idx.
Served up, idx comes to 7.53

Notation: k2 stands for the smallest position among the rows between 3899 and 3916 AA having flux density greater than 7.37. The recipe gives 3910.0 AA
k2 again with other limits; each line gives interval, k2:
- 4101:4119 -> 4102.5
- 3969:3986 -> 3970.0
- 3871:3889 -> 3872.5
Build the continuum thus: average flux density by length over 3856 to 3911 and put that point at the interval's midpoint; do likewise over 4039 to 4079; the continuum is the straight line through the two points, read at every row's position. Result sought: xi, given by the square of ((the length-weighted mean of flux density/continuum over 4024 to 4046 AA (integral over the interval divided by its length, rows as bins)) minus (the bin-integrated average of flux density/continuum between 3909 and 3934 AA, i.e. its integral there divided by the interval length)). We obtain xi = 0.0001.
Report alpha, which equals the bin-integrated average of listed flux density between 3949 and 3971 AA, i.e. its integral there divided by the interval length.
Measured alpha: 7.24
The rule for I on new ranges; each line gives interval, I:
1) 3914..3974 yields 7.3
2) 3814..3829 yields 7.6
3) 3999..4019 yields 6.9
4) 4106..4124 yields 7.4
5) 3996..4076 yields 7.0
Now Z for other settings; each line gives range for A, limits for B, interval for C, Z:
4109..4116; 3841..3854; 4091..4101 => 51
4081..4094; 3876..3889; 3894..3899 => -673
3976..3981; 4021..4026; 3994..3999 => -29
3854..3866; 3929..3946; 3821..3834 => -28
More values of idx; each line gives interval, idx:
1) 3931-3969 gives 7.27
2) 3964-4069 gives 7.06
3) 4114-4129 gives 7.34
